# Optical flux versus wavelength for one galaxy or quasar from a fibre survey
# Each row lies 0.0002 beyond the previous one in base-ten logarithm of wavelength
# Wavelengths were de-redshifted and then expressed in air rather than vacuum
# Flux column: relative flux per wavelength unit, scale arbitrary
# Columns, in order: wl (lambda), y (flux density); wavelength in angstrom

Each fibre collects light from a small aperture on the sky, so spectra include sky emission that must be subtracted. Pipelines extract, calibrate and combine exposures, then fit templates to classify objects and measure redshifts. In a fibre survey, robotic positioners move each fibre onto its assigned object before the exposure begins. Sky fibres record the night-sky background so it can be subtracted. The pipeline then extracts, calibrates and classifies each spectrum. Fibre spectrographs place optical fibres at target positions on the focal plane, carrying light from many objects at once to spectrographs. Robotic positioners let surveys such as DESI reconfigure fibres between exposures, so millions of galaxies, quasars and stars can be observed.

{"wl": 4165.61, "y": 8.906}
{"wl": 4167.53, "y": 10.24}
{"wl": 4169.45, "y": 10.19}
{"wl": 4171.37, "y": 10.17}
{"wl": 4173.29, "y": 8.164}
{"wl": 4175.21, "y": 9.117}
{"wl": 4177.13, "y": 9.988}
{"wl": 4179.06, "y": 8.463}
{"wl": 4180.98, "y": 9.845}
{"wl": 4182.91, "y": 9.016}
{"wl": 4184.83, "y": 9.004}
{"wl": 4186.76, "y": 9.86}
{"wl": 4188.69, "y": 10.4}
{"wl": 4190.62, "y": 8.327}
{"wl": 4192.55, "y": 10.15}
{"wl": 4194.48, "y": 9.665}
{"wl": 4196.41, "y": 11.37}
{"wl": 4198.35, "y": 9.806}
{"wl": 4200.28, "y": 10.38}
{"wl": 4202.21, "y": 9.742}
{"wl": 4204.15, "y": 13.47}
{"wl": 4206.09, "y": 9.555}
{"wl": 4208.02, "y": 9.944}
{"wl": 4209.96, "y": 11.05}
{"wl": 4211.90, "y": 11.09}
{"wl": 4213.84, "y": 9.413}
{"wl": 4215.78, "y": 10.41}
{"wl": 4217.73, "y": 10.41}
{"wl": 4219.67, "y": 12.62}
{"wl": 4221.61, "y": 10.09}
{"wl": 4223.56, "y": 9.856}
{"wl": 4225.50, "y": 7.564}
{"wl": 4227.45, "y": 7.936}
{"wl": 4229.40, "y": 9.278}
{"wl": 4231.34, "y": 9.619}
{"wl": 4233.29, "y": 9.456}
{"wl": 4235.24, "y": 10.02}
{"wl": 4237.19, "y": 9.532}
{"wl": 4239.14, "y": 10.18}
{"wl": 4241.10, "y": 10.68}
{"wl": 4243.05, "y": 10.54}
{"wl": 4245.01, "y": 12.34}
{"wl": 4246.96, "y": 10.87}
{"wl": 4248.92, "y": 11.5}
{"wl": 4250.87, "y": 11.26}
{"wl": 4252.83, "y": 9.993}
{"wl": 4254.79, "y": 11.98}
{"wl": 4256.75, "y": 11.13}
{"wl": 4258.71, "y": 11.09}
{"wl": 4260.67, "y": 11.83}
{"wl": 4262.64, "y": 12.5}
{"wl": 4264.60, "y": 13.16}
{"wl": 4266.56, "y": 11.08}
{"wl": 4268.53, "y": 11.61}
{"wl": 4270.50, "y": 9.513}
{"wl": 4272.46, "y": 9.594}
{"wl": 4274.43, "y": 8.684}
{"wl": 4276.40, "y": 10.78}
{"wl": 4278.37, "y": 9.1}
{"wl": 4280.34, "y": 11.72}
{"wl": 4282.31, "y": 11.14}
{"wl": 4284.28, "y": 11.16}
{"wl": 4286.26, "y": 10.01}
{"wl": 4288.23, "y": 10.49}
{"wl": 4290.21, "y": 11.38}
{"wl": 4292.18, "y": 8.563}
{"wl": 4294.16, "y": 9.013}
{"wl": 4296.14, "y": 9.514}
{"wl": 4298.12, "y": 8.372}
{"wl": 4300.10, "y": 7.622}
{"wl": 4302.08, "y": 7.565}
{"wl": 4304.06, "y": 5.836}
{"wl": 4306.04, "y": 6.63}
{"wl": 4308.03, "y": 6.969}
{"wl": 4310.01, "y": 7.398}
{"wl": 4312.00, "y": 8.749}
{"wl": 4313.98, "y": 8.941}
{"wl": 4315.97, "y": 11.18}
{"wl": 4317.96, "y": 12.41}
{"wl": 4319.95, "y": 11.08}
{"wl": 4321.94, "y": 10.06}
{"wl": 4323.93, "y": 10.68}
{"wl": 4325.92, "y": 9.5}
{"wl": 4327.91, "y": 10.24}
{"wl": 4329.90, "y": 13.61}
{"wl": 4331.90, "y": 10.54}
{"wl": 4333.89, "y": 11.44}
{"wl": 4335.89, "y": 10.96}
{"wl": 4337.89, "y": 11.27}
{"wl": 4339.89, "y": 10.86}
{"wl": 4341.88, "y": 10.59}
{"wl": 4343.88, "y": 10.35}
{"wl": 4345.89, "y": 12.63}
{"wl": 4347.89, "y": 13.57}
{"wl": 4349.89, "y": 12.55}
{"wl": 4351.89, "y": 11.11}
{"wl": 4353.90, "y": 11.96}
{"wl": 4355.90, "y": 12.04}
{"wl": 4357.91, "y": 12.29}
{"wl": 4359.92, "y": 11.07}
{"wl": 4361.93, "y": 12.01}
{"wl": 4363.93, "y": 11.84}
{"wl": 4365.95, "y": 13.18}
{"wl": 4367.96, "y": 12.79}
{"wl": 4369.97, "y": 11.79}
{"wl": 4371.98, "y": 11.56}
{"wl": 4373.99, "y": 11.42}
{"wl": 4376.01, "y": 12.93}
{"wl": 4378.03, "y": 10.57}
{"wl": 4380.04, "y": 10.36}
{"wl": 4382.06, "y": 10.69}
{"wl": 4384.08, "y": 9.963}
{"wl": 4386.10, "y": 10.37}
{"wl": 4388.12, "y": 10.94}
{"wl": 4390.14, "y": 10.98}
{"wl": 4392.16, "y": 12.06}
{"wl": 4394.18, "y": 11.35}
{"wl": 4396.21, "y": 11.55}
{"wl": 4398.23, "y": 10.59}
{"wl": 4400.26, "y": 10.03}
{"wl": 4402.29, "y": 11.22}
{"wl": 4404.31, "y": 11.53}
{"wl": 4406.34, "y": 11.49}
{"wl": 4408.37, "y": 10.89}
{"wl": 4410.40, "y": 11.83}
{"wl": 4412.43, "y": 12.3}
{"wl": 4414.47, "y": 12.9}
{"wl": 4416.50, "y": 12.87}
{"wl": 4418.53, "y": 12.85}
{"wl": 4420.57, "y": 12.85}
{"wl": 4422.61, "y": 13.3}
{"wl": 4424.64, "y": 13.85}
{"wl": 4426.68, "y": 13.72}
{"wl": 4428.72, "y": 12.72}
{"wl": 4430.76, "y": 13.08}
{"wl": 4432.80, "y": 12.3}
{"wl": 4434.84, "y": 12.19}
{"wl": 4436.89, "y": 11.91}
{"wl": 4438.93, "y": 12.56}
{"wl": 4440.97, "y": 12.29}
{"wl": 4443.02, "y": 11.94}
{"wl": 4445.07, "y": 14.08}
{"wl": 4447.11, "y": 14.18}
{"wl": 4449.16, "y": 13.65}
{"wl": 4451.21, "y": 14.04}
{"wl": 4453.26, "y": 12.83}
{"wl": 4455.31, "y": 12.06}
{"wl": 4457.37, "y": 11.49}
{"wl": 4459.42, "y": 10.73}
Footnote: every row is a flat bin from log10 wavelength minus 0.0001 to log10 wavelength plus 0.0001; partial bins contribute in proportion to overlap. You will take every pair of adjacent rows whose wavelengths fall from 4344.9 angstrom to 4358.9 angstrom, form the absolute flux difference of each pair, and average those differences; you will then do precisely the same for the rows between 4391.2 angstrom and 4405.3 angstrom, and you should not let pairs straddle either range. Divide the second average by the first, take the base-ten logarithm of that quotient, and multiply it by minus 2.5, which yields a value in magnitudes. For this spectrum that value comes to 0.17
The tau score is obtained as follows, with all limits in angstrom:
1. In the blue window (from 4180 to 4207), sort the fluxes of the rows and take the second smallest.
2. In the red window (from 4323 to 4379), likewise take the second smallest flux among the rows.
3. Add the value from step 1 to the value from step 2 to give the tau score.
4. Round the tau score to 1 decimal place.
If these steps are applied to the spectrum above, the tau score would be 19.2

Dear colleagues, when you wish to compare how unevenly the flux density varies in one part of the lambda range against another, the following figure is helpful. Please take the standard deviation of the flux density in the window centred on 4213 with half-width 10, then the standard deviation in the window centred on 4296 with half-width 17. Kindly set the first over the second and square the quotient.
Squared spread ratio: 0.5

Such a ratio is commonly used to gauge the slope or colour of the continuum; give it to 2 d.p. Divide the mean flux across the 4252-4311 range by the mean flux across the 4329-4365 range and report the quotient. 0.84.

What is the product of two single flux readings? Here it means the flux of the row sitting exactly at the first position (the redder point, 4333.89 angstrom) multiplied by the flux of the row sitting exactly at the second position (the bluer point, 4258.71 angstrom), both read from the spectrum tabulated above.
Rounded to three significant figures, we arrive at 127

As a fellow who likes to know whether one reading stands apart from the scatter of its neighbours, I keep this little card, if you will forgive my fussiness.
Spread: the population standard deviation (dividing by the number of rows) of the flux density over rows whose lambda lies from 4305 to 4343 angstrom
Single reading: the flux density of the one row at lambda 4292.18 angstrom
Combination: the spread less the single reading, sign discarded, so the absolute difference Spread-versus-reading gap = 6.8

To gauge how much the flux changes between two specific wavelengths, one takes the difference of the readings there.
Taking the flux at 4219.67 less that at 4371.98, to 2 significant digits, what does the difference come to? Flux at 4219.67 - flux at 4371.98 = 1.1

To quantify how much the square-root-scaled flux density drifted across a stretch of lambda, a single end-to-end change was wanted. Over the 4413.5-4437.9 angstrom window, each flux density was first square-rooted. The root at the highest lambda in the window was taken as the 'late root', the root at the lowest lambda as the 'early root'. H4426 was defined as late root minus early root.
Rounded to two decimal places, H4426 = -0.14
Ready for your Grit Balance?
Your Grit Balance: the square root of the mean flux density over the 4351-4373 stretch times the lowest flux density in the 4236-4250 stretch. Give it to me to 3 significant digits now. 10.7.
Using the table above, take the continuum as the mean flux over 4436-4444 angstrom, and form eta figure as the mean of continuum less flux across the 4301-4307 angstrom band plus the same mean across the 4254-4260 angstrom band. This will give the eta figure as 6.3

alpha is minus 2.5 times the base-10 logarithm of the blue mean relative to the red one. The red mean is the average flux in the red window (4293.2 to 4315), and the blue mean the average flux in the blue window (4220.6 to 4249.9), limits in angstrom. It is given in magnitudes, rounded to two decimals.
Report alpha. -0.26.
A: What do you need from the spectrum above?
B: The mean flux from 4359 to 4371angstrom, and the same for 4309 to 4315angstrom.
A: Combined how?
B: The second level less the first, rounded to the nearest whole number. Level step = -4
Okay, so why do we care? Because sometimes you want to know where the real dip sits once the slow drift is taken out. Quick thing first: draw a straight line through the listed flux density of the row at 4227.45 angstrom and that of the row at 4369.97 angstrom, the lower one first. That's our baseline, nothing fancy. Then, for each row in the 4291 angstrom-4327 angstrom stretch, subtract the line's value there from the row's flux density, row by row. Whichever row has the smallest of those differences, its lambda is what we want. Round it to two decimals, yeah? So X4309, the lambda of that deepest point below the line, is 4304.06 angstrom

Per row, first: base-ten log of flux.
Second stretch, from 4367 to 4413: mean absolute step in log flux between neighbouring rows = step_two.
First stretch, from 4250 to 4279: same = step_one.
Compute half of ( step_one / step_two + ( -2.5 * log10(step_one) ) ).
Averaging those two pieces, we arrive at 2.6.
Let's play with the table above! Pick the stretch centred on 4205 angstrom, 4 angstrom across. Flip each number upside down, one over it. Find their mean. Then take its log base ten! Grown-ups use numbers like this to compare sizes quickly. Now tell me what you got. -1.05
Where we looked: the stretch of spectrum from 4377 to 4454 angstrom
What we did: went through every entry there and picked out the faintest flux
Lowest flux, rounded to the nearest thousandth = 9.963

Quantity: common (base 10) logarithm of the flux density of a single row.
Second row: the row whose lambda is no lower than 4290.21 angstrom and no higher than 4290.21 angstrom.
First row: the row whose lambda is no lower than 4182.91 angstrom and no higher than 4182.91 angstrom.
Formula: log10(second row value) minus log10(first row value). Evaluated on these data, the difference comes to 0.10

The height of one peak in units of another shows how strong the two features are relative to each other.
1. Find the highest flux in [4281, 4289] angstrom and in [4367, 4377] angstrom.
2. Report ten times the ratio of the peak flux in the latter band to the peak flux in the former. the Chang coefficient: 11.59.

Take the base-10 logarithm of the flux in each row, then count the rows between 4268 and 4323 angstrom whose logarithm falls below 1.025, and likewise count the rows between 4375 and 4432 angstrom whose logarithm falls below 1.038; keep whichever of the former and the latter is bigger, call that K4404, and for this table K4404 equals 19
